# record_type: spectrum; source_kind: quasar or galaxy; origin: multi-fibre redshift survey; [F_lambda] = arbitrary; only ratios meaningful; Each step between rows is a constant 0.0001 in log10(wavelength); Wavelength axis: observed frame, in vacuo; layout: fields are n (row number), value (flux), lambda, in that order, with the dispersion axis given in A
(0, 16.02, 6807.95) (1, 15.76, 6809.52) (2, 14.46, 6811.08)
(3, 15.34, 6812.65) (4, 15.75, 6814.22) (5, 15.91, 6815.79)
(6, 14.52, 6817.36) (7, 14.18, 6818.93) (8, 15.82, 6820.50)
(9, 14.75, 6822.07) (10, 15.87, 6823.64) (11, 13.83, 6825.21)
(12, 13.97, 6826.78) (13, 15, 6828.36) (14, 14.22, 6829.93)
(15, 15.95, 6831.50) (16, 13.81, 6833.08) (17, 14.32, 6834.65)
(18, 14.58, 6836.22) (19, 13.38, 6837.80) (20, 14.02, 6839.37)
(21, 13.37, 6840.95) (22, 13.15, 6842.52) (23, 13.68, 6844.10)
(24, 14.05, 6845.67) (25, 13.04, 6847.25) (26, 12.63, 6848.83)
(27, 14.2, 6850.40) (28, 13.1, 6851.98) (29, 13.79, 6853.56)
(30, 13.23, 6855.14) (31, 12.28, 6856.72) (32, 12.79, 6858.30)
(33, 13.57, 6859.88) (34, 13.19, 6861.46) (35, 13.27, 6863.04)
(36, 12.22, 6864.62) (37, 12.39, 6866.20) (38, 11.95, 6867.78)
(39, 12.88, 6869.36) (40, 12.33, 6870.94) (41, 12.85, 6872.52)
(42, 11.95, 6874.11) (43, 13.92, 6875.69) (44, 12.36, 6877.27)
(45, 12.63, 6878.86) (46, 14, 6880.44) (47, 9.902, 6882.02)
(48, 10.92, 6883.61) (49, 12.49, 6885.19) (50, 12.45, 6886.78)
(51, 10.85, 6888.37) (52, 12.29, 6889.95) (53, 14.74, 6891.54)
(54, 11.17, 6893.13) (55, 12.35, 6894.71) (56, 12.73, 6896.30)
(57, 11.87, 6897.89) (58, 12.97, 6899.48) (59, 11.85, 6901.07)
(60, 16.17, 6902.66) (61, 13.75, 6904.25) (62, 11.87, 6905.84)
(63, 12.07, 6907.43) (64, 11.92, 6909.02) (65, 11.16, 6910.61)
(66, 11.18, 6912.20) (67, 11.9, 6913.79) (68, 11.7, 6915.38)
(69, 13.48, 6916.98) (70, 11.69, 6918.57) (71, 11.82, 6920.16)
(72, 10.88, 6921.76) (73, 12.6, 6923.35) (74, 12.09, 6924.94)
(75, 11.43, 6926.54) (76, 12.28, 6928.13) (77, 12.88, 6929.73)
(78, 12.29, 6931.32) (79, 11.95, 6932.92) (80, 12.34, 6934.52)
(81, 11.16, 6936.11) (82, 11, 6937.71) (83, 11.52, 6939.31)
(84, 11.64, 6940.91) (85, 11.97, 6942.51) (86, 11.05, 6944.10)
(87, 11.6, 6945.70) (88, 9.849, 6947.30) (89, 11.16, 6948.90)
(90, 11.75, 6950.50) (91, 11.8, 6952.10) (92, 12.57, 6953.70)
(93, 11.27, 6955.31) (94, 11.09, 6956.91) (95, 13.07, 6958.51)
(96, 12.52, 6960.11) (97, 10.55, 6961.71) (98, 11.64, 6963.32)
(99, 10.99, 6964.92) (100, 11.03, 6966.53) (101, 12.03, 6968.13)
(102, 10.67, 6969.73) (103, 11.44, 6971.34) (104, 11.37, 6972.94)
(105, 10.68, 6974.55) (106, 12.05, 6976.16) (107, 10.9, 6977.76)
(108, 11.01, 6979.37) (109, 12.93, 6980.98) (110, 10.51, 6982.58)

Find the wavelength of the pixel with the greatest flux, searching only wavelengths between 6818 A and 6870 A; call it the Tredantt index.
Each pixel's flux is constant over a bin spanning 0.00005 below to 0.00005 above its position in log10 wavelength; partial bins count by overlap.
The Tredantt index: 6831.50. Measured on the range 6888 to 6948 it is 6902.66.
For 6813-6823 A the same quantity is 6815.79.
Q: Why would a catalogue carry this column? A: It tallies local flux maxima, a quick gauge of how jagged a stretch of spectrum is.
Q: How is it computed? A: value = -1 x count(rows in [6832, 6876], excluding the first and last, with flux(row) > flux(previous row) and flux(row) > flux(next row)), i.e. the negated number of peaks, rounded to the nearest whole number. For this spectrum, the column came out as -10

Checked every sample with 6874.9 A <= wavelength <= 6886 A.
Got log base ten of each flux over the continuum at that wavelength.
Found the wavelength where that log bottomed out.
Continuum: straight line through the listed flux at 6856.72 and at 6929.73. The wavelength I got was 6882.02 A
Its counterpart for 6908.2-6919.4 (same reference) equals 6910.61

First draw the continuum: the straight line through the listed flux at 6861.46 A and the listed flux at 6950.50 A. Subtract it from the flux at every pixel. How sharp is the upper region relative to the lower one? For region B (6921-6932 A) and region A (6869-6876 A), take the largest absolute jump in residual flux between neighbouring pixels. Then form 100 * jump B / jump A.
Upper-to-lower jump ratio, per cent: 87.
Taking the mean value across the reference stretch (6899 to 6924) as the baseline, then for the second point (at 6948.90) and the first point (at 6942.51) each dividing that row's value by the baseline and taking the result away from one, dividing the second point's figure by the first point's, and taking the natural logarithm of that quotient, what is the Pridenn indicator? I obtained 1.2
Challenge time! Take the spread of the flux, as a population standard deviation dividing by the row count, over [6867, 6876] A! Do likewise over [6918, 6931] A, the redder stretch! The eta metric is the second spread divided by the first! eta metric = 0.9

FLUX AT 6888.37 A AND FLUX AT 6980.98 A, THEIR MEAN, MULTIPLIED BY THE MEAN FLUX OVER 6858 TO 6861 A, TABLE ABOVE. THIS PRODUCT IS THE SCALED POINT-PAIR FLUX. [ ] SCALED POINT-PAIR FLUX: 157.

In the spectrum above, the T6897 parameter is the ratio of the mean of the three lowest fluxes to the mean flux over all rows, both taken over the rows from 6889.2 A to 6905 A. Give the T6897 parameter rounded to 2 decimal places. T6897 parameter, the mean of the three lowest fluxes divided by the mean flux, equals 0.90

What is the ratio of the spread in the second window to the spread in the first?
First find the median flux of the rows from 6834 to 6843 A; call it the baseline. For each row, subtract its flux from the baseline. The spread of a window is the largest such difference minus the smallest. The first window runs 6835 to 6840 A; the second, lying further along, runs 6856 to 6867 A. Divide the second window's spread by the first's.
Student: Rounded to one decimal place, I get 1.1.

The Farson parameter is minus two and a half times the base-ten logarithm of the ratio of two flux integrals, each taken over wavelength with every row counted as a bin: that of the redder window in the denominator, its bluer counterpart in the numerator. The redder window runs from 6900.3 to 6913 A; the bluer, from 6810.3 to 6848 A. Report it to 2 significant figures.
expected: -1.3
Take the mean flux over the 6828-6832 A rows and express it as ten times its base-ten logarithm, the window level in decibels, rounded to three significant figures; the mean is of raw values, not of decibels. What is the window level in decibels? 11.8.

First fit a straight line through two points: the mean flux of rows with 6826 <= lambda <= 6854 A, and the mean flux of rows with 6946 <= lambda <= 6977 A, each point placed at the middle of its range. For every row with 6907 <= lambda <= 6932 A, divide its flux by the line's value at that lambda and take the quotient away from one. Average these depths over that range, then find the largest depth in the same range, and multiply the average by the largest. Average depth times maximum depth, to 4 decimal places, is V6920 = 0.0031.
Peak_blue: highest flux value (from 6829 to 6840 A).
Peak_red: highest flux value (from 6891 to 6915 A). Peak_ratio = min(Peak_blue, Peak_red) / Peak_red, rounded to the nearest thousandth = 0.986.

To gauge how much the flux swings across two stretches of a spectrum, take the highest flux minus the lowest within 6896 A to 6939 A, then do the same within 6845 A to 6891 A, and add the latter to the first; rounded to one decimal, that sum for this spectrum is 9.6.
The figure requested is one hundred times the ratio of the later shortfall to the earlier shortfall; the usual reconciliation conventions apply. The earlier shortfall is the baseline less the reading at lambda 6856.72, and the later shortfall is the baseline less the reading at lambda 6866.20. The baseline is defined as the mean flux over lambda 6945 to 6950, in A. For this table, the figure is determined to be 108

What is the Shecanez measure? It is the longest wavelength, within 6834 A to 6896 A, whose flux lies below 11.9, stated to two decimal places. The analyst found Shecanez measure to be 6893.13 A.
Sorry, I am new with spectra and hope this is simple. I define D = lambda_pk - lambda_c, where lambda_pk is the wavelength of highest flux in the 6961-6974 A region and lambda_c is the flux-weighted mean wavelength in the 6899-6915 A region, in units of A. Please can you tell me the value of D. 61.8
